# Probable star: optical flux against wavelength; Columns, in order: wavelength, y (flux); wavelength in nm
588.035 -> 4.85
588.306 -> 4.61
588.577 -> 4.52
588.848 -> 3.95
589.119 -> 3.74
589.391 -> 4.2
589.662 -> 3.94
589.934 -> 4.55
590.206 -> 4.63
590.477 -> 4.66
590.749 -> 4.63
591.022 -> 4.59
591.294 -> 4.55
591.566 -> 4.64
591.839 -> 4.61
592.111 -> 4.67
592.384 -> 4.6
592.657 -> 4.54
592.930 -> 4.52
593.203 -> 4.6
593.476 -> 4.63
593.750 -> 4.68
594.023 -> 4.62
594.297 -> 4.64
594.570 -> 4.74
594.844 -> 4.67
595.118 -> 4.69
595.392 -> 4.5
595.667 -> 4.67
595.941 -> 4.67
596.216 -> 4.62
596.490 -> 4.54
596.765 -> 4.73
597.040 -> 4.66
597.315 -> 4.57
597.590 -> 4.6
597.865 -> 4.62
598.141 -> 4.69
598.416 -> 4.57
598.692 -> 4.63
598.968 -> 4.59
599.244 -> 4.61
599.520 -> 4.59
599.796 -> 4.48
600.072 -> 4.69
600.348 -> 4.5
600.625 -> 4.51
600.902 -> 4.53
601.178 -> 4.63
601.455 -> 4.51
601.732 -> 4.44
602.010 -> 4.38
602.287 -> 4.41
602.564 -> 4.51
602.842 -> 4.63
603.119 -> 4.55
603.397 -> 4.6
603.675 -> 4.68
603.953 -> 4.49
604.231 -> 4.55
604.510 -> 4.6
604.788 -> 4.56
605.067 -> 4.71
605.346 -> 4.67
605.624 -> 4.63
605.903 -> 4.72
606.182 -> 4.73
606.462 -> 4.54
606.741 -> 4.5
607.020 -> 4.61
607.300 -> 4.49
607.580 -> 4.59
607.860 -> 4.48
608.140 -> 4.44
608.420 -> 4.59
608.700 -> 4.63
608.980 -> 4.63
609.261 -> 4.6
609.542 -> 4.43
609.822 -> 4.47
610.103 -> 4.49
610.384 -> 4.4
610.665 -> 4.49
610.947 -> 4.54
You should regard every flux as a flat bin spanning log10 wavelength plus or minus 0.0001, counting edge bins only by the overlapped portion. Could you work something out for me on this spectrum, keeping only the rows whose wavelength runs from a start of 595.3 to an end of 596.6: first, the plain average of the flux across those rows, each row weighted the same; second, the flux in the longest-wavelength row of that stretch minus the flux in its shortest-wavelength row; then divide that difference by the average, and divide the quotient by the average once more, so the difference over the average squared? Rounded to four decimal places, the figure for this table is 0.0019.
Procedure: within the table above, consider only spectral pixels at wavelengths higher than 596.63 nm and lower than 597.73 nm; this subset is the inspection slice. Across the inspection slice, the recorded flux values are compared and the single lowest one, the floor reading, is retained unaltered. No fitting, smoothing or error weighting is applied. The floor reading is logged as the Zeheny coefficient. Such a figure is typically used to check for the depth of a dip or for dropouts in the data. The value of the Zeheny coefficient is 4.57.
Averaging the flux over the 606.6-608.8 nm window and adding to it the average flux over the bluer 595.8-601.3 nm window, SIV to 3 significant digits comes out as 9.14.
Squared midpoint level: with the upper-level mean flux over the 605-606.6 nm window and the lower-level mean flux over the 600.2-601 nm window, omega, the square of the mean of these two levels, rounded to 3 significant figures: 21.1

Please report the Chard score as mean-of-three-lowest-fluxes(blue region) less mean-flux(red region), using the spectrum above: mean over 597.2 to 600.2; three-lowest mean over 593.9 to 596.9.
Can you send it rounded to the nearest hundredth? -0.05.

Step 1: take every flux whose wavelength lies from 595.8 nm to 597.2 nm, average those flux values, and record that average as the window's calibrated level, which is 4.64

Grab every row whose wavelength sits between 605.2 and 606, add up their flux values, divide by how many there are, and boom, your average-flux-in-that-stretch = 4.67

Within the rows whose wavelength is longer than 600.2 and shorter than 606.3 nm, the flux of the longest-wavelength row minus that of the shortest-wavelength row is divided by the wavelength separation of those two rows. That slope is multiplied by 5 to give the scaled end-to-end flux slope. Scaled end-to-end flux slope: 0.20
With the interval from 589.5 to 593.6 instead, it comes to 0.90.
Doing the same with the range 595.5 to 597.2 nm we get -0.04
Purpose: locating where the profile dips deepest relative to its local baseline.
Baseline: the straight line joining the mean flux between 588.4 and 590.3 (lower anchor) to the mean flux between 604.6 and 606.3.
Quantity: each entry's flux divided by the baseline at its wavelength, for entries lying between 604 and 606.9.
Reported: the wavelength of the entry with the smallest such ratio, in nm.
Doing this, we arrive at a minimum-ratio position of 606.741 nm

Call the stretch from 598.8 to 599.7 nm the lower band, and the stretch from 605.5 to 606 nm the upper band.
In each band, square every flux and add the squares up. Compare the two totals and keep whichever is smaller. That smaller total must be 44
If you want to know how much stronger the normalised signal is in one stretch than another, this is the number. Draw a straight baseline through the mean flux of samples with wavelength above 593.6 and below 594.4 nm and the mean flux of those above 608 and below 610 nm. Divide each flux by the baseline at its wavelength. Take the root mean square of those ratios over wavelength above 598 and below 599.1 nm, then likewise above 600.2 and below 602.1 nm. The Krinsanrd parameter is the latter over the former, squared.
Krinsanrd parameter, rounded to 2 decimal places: 0.96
